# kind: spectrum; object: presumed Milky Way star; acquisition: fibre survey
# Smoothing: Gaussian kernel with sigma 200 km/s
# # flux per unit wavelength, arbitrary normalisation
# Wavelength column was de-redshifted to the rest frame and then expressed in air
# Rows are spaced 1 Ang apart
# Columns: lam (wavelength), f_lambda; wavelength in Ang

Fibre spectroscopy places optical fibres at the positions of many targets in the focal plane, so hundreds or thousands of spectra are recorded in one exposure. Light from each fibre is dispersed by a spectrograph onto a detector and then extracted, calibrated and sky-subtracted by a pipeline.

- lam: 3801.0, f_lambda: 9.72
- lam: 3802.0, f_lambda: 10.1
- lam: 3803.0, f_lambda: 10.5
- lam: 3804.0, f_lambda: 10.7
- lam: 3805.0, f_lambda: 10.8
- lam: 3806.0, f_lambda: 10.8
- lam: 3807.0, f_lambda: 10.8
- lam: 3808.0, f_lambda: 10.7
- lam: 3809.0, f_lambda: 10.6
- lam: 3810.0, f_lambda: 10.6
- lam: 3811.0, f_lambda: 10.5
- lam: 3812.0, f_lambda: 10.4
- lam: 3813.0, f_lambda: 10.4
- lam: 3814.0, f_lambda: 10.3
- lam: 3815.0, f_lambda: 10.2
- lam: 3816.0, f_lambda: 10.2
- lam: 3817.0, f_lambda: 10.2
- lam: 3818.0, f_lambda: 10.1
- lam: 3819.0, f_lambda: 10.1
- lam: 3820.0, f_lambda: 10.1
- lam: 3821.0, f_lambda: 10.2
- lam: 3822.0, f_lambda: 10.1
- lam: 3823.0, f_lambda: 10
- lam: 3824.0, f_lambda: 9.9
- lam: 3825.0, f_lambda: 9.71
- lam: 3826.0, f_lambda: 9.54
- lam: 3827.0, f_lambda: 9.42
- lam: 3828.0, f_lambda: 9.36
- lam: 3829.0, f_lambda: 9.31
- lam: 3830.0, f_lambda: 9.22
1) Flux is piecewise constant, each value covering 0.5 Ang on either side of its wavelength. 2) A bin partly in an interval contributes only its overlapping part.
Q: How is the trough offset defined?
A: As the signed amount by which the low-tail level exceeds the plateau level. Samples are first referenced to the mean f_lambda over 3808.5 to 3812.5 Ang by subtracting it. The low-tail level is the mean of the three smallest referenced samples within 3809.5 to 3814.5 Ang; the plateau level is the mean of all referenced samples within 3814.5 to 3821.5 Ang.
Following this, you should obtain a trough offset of 0.2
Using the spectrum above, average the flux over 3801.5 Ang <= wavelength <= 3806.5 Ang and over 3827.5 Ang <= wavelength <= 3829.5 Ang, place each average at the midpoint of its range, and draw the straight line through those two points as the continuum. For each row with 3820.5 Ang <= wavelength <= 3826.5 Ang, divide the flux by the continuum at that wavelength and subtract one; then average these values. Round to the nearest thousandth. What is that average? 0.033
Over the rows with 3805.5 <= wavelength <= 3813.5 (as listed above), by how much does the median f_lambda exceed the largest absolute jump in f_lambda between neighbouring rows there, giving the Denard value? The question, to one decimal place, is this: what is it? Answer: 10.5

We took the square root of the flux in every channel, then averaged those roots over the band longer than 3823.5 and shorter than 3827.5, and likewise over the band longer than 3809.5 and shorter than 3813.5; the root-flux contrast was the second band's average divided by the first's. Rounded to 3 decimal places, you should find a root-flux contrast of 1.042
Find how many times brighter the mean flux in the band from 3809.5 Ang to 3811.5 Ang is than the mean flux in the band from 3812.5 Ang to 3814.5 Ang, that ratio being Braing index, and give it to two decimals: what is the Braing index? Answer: 1.02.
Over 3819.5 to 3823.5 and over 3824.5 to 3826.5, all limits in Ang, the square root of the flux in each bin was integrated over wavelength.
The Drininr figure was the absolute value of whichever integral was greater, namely 13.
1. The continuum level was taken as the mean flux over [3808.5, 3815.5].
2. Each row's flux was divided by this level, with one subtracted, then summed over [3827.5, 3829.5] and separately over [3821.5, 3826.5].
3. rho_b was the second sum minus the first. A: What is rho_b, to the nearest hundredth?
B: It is -0.07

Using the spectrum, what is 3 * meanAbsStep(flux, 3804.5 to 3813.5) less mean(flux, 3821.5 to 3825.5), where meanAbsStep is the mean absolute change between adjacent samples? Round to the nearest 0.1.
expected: -9.8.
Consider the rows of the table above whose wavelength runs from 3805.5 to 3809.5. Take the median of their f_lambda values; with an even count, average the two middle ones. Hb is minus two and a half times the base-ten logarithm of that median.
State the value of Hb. -2.58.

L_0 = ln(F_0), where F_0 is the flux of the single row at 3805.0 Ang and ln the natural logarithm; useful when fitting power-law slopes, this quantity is 2.38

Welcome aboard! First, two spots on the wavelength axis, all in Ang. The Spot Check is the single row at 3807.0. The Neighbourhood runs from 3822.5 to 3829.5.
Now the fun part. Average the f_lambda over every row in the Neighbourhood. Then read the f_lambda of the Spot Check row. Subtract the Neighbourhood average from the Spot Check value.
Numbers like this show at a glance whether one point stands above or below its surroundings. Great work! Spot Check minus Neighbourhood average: 1.2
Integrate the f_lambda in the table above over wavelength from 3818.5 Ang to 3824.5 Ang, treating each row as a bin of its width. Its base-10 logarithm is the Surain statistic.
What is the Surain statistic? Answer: 1.8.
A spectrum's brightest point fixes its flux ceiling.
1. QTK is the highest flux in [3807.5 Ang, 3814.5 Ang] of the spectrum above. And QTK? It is 10.7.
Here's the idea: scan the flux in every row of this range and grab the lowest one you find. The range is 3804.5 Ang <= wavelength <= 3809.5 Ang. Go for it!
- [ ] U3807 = 10.6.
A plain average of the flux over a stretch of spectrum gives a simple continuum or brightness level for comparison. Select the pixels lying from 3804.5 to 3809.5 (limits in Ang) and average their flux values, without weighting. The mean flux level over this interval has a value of 10.7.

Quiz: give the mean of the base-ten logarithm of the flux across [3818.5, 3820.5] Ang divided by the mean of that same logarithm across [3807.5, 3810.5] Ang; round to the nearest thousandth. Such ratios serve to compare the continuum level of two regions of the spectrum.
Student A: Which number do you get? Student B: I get 0.978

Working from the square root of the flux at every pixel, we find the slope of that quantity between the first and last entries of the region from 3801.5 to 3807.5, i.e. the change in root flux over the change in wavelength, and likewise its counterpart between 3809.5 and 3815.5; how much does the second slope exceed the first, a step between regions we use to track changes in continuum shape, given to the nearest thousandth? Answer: -0.034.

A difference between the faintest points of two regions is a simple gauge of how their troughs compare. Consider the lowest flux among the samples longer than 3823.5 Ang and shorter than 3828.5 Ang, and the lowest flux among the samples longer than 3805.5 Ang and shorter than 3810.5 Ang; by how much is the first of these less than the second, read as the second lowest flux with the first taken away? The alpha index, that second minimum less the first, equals 1.2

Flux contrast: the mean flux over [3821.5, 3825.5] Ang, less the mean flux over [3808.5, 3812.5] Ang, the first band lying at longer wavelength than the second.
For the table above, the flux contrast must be -0.6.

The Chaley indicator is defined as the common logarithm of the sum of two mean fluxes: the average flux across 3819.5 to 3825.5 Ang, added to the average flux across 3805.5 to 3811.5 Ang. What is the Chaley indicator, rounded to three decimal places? 1.315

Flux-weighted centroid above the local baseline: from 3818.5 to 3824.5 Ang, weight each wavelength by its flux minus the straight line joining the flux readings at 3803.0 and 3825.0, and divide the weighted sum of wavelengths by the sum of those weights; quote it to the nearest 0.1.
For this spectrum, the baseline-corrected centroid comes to 3821.4 Ang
